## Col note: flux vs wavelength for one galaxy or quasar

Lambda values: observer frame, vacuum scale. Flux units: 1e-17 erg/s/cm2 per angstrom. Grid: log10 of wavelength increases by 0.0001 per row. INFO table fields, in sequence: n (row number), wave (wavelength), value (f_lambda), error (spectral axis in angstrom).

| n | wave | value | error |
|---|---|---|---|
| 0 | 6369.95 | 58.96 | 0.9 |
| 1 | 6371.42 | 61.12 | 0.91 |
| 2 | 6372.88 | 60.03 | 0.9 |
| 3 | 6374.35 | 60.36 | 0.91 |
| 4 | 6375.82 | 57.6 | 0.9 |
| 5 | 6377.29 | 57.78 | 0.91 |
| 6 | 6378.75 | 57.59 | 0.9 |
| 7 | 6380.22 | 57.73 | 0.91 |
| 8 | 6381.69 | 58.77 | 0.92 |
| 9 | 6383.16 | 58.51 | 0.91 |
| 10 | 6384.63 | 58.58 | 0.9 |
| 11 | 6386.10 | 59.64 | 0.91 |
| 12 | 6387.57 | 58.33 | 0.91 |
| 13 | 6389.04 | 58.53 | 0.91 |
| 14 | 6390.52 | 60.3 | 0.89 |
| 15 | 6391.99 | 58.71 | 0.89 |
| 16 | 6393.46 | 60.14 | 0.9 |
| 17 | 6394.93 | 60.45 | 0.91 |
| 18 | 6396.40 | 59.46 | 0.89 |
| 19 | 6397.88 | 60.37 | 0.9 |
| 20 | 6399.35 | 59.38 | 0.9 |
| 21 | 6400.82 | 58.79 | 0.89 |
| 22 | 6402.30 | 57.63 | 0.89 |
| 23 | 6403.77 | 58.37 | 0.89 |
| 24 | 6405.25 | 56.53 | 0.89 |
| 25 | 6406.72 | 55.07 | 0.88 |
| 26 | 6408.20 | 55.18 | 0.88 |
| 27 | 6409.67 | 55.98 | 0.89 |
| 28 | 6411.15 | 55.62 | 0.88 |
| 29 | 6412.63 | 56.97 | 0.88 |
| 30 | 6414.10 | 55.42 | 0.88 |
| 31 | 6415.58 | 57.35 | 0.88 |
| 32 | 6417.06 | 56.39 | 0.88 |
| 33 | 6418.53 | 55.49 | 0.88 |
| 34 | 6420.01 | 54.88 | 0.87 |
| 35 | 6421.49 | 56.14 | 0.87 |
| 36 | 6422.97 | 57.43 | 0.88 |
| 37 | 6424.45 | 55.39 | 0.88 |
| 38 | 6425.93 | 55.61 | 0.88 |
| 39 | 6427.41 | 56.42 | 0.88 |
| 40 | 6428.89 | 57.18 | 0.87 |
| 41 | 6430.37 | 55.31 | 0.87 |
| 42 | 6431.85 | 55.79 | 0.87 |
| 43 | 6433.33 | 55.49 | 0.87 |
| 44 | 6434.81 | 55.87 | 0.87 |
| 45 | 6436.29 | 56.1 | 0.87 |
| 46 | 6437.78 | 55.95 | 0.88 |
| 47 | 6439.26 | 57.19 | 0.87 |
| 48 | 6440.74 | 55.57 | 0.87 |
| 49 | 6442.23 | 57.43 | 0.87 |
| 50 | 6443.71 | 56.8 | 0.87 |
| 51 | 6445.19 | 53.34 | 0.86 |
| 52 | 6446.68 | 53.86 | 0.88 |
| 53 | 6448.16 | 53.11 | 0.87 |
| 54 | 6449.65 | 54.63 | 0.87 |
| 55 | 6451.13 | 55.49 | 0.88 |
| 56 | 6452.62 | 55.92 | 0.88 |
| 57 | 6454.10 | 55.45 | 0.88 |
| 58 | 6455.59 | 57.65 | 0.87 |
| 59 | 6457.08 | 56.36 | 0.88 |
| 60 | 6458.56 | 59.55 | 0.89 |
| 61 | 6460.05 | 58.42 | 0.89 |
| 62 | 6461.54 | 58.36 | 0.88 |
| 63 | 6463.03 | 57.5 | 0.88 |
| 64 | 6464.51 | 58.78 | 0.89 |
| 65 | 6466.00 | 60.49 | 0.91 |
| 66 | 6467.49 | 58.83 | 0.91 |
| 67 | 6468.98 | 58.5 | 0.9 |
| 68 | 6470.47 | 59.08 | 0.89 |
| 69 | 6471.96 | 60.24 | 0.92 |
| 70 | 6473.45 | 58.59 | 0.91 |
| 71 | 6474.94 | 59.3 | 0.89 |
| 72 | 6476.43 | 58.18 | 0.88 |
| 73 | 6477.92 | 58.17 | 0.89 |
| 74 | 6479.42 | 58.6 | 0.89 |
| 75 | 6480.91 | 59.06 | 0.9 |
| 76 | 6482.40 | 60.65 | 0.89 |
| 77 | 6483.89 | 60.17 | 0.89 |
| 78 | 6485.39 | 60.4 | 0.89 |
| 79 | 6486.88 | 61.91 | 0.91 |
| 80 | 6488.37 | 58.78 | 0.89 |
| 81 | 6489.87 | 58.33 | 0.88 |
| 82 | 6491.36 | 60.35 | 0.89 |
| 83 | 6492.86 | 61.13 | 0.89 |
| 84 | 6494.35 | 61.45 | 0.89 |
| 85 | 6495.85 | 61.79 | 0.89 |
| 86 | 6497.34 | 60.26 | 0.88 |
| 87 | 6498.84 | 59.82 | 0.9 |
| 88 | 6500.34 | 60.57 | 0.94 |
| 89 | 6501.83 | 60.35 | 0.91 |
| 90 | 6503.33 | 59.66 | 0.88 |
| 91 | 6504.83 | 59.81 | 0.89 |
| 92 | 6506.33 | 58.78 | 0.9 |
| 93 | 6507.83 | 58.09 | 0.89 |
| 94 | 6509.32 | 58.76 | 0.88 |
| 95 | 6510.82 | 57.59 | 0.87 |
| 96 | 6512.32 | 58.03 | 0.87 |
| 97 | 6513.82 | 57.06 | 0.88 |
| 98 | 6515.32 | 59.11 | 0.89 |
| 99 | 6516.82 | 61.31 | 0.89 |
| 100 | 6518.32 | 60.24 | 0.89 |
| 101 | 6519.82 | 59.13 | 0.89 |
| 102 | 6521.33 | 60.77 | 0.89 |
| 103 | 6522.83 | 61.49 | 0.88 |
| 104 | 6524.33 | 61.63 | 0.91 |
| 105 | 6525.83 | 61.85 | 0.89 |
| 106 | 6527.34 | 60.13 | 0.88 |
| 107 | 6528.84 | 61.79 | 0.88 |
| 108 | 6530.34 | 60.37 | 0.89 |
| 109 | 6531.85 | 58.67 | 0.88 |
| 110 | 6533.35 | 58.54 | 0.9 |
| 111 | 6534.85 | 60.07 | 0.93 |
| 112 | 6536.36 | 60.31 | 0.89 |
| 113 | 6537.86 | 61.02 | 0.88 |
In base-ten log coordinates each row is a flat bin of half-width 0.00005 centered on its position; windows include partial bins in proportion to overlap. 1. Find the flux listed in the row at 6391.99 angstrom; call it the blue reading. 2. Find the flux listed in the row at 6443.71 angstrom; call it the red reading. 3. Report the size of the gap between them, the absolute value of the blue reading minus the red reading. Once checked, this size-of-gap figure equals 1.9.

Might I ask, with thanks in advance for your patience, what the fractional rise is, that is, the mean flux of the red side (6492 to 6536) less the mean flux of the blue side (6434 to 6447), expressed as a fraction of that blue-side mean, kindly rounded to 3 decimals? 0.074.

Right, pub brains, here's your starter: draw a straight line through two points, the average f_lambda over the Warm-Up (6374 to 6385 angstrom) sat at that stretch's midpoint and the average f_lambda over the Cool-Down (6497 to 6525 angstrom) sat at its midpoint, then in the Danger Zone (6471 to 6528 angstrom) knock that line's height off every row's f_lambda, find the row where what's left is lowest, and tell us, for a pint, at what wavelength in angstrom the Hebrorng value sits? 6513.82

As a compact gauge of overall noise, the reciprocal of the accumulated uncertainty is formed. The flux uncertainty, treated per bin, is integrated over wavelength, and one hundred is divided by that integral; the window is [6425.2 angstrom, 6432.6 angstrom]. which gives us 15.46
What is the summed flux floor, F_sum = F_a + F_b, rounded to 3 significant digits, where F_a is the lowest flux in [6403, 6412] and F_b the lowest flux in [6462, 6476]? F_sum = 113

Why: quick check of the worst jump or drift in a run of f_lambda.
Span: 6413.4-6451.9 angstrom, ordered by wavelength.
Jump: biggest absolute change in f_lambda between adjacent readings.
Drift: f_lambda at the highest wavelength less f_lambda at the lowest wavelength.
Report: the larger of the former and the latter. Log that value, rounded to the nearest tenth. 3.5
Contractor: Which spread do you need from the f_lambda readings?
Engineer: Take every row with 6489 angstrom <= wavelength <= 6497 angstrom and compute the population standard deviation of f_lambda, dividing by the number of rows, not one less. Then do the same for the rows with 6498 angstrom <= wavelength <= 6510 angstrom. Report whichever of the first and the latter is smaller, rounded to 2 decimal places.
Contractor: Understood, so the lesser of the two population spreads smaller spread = 0.80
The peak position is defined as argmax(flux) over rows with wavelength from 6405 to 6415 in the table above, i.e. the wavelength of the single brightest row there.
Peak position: 6412.63 angstrom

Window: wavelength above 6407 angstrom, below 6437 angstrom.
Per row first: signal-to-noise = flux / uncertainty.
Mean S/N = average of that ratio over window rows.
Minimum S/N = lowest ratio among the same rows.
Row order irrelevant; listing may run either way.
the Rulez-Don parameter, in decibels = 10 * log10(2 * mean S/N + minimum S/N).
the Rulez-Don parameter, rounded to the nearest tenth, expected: 22.8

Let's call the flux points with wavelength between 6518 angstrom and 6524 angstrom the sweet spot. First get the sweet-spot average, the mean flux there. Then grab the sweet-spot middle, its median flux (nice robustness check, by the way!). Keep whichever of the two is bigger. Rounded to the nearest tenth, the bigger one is 60.5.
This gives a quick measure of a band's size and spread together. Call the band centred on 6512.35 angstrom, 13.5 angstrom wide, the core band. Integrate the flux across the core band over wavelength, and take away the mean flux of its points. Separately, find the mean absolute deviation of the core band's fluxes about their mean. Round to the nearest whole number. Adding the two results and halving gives 368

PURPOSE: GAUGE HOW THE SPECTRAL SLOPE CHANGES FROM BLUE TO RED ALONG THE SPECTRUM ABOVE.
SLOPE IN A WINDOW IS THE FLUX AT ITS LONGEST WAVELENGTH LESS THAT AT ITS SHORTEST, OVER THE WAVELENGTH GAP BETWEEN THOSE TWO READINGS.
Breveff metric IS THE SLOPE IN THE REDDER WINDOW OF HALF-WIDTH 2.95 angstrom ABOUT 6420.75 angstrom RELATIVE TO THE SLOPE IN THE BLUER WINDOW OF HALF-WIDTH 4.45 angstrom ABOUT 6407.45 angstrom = -1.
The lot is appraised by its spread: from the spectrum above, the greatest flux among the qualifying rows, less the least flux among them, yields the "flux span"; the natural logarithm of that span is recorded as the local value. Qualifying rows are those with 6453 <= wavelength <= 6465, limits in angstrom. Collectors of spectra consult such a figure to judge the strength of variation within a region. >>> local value 1.41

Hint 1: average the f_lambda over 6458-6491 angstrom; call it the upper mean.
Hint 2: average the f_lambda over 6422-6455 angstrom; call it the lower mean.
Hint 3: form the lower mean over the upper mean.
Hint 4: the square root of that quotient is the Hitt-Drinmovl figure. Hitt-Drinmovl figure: 0.970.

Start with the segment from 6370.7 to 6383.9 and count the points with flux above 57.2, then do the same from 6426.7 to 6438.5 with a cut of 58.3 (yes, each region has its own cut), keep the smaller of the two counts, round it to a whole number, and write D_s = 0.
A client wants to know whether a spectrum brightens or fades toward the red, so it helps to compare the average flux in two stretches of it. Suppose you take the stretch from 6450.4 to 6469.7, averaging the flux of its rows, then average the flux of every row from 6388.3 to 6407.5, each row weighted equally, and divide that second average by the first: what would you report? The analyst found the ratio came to 1.02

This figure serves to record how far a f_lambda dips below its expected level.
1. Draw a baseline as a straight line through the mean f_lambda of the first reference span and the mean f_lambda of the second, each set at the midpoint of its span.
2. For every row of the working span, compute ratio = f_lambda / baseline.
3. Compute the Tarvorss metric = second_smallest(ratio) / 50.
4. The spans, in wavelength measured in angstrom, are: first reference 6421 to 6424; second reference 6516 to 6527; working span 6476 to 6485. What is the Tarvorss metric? 0.0197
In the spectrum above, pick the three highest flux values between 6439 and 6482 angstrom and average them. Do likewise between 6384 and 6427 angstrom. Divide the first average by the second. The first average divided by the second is 1.00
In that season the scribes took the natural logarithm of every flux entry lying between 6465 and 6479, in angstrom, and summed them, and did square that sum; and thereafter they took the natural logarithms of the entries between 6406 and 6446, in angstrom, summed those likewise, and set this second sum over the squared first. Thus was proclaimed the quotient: 0.081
